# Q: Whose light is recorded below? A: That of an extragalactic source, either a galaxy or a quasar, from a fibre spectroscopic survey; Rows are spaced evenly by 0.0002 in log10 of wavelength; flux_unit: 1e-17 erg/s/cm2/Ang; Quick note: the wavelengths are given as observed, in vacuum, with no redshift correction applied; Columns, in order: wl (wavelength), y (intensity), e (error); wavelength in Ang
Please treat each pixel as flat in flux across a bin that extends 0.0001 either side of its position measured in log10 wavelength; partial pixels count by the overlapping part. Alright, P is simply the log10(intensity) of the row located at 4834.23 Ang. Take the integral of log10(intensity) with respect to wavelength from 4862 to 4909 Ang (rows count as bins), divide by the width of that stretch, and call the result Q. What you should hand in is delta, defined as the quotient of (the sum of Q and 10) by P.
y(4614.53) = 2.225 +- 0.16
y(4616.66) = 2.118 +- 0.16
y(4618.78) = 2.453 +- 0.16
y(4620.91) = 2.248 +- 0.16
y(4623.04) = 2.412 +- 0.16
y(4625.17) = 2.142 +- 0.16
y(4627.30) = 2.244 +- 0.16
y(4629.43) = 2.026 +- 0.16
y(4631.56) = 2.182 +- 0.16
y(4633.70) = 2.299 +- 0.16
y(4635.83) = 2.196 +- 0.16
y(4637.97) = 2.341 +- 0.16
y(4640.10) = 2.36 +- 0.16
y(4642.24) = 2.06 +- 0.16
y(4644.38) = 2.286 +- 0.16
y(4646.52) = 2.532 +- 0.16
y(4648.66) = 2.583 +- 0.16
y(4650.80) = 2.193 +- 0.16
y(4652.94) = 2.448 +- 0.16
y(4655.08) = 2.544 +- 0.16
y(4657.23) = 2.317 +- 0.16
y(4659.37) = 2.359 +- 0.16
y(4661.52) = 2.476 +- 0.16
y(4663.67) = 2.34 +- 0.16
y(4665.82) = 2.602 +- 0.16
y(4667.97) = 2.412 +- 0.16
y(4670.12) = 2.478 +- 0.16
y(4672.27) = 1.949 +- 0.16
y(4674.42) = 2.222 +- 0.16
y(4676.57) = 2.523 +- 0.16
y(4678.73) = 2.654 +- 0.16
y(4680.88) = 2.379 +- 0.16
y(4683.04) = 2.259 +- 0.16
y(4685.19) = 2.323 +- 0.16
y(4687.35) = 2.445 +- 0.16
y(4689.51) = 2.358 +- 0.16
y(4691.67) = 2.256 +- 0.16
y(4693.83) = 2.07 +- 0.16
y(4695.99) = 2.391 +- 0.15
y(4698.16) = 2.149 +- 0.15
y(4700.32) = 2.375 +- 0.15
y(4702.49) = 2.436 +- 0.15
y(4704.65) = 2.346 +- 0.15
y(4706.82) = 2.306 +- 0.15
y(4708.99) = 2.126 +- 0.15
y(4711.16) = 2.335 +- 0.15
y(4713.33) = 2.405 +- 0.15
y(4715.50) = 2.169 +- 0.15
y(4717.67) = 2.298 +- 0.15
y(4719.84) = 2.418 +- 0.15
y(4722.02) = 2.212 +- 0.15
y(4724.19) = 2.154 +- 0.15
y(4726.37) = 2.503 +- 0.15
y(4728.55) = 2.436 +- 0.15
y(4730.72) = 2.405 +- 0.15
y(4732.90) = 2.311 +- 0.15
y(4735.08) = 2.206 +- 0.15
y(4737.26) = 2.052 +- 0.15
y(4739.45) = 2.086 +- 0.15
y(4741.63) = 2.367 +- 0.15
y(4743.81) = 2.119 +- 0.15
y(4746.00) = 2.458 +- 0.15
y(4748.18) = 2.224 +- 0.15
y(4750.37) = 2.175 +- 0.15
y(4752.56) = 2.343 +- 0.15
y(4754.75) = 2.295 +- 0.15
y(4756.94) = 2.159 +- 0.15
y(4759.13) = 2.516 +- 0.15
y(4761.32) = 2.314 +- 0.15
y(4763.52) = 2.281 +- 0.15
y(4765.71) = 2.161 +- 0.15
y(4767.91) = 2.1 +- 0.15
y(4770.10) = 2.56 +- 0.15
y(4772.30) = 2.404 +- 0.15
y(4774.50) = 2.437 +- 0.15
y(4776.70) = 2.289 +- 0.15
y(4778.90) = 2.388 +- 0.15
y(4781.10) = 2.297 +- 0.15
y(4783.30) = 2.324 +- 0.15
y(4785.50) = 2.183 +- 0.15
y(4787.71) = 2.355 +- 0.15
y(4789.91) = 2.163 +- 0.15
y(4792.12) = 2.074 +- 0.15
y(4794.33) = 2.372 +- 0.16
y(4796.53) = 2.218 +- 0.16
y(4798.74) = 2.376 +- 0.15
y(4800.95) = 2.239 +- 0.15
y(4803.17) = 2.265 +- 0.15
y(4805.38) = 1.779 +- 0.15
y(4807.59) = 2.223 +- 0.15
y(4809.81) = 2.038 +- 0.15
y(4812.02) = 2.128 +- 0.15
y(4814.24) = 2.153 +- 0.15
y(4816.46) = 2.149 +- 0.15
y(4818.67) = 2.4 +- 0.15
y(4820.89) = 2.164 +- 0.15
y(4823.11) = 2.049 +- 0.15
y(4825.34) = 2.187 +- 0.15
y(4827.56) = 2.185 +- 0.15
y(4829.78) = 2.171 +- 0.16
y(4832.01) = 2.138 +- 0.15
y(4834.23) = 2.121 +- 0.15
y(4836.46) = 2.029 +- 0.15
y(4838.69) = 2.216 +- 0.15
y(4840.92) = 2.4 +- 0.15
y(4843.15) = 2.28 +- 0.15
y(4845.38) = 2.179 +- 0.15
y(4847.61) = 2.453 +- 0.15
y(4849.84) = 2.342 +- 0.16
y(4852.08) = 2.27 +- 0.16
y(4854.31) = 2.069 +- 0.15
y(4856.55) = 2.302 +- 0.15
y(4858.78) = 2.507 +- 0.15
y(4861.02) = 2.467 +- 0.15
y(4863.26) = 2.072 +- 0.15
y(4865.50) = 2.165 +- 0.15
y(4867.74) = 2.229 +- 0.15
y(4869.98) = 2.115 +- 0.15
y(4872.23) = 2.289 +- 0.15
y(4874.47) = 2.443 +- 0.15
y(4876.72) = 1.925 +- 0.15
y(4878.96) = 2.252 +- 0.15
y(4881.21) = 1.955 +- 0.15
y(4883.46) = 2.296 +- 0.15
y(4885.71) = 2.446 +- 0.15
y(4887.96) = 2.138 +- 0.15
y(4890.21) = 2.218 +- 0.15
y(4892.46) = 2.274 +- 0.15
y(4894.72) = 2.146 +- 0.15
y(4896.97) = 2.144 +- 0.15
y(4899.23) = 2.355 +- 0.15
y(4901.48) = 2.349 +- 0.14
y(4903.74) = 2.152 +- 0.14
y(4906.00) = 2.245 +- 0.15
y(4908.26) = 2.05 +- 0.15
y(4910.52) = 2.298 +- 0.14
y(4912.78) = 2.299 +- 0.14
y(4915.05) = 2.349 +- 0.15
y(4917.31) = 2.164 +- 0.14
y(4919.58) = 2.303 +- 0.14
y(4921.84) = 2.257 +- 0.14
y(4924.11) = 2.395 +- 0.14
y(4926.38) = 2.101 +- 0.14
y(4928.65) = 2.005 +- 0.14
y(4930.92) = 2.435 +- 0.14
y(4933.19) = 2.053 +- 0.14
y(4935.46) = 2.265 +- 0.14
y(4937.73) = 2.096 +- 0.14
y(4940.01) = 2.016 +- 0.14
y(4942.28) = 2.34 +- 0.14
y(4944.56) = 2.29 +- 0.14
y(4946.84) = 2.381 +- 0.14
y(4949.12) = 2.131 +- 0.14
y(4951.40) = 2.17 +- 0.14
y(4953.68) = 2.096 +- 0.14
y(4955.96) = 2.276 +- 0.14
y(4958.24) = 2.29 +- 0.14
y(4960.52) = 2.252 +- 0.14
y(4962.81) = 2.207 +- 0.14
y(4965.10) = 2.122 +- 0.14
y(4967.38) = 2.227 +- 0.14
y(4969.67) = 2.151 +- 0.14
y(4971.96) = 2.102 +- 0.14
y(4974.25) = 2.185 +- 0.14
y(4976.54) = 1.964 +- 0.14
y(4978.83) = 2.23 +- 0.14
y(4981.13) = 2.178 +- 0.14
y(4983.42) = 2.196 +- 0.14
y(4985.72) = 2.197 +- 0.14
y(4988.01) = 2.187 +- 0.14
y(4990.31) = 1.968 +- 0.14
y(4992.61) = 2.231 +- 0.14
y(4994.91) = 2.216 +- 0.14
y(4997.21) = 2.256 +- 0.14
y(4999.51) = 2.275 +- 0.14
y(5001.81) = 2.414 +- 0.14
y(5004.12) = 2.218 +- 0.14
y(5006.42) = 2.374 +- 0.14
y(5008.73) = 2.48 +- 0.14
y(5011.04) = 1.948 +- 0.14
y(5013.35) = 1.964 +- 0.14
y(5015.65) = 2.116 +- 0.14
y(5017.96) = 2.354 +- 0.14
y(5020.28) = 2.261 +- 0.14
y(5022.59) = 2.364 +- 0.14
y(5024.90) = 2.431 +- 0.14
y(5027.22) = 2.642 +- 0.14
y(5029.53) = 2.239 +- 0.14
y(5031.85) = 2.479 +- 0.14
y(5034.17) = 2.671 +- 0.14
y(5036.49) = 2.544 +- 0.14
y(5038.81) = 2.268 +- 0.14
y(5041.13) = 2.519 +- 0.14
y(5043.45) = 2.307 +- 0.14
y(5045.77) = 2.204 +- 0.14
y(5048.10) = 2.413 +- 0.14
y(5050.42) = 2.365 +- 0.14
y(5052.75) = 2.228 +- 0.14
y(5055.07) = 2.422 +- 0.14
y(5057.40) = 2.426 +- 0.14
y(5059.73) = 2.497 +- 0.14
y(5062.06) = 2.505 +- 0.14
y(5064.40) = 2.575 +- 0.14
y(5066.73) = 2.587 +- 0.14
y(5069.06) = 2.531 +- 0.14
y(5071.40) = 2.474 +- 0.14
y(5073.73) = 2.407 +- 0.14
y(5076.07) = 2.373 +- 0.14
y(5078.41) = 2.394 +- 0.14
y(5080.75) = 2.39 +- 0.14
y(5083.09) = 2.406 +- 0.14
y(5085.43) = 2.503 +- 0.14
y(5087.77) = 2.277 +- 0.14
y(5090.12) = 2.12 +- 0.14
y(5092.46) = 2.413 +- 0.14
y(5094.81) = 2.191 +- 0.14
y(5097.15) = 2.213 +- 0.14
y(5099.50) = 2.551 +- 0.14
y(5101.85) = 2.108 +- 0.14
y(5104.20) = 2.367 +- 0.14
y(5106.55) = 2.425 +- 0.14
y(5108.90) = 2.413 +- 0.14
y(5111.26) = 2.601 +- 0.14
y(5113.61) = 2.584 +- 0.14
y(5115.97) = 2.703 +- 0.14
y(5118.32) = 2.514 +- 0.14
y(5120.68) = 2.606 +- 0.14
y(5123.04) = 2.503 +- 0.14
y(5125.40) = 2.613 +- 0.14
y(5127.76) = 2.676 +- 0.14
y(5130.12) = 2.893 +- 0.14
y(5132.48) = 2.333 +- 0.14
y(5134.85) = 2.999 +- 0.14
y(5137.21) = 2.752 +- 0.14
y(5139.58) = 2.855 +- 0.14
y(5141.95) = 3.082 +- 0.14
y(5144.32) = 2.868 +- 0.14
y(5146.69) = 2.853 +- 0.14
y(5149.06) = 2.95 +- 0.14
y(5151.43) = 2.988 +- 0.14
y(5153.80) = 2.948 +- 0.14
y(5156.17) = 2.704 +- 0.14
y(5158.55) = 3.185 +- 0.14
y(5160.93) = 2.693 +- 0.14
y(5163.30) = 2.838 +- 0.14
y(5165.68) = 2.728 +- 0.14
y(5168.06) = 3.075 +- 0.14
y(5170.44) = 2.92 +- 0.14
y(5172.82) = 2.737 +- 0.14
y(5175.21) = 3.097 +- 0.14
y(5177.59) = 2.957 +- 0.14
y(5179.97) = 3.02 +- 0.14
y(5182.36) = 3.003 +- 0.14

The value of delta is 31.7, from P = 0.33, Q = 0.343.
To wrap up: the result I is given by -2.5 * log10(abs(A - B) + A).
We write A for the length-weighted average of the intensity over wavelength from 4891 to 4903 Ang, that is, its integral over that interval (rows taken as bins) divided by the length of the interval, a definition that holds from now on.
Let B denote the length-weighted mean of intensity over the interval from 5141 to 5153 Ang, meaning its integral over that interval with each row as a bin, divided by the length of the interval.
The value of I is -1.17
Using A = 2.25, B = 2.95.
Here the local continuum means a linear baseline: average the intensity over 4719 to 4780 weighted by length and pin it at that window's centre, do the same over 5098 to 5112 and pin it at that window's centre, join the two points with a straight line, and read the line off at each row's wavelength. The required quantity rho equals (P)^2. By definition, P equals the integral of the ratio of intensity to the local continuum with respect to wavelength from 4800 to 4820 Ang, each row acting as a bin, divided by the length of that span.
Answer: 0.86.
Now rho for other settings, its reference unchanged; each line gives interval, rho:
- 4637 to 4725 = 1.05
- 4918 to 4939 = 0.88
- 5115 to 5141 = 1.24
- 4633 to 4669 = 1.09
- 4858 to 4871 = 0.93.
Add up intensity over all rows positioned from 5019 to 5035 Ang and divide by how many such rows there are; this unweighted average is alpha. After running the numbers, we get 2.44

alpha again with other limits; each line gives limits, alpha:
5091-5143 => 2.56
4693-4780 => 2.29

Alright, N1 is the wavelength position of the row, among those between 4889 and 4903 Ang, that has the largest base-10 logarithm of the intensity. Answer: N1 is 4899.23 Ang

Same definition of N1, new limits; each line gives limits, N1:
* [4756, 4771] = 4770.10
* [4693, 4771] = 4770.10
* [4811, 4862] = 4858.78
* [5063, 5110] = 5066.73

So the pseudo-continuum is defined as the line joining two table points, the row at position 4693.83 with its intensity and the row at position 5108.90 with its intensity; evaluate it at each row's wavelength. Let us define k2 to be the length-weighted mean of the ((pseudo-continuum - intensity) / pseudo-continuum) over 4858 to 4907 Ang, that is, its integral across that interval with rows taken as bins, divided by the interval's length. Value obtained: 0.00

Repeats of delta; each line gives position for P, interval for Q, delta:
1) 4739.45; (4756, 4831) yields 32.4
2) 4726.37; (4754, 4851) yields 26.0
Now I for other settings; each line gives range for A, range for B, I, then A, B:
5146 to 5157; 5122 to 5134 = -1.26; 2.90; 2.62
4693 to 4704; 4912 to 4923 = -0.91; 2.29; 2.27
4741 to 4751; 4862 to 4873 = -0.93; 2.27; 2.17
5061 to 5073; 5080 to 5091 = -1.09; 2.53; 2.34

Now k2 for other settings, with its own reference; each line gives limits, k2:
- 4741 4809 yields -0.06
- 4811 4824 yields 0.00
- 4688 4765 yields -0.09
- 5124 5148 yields -0.15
